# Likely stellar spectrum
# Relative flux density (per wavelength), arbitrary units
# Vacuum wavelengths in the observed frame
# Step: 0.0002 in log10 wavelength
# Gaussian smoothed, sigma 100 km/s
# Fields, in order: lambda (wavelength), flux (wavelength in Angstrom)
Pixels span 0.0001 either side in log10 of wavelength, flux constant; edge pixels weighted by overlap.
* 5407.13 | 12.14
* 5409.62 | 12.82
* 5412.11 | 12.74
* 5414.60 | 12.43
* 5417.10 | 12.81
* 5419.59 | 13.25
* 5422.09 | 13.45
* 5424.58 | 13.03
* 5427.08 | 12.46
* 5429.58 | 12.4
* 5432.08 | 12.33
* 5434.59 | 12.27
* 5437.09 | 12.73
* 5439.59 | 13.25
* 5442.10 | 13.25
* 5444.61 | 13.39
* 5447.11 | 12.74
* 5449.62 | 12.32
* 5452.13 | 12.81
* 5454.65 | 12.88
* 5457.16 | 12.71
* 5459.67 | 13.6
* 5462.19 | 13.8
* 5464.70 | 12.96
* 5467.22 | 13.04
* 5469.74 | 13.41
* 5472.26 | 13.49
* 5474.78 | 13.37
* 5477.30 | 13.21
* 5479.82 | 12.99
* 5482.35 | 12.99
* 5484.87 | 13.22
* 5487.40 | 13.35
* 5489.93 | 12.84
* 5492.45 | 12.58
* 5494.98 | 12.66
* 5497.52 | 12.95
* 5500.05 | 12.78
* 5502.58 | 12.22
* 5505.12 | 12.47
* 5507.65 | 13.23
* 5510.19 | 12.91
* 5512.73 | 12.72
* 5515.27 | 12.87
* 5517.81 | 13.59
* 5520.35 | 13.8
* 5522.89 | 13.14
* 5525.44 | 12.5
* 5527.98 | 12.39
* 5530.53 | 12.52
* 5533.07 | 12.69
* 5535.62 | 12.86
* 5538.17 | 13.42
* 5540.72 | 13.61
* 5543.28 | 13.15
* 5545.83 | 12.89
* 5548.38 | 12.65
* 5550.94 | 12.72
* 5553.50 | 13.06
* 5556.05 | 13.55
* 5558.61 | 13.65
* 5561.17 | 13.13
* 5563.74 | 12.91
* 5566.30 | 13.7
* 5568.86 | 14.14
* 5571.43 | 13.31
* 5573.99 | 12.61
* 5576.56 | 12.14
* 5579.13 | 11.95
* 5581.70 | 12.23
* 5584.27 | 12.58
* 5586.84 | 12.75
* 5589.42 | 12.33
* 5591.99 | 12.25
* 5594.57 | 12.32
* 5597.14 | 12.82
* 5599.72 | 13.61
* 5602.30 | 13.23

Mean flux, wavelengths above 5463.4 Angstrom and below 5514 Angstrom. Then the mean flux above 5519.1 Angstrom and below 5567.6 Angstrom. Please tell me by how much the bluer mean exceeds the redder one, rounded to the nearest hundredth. -0.10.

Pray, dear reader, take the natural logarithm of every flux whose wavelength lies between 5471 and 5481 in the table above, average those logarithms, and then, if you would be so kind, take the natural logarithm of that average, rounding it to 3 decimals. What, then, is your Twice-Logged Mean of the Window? 0.950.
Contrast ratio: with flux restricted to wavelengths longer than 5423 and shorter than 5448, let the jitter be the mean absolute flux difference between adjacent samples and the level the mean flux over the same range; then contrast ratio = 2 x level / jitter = 91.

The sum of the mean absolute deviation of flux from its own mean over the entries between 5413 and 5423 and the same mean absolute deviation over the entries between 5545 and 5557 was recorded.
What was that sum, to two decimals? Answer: 0.63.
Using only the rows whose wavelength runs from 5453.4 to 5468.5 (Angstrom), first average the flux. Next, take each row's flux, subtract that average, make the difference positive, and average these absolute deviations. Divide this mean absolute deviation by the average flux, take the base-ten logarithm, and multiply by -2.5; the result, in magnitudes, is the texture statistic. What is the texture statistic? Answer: 3.92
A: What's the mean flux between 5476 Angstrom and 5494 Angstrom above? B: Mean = 13.0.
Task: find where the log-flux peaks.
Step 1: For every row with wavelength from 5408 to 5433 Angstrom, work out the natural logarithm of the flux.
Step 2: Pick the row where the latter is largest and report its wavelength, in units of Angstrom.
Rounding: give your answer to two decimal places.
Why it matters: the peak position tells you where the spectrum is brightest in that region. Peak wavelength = 5422.09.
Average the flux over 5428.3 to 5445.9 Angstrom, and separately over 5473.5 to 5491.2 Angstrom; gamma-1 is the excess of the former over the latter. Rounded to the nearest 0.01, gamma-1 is -0.34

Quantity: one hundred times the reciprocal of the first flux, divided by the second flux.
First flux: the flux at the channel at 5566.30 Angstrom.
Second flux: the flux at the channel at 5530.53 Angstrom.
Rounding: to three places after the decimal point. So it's 0.583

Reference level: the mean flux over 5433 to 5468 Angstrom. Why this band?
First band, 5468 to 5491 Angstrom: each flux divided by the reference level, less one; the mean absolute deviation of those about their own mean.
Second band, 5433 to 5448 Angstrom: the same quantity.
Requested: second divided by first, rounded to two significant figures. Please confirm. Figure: 2.0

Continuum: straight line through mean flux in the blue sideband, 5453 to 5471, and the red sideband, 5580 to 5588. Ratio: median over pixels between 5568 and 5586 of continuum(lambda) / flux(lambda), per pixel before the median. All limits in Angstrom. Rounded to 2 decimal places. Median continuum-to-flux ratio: 1.00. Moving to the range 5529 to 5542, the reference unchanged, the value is 0.99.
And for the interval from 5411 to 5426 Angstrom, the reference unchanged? 1.04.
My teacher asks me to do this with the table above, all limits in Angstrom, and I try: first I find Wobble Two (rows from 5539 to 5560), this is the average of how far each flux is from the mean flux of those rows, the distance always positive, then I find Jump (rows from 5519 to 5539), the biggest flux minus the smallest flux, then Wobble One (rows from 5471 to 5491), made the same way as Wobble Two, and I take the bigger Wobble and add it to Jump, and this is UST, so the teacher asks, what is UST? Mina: 1.74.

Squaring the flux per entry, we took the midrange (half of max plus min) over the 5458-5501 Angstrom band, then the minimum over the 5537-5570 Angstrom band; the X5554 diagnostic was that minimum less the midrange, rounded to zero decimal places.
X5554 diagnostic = -14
